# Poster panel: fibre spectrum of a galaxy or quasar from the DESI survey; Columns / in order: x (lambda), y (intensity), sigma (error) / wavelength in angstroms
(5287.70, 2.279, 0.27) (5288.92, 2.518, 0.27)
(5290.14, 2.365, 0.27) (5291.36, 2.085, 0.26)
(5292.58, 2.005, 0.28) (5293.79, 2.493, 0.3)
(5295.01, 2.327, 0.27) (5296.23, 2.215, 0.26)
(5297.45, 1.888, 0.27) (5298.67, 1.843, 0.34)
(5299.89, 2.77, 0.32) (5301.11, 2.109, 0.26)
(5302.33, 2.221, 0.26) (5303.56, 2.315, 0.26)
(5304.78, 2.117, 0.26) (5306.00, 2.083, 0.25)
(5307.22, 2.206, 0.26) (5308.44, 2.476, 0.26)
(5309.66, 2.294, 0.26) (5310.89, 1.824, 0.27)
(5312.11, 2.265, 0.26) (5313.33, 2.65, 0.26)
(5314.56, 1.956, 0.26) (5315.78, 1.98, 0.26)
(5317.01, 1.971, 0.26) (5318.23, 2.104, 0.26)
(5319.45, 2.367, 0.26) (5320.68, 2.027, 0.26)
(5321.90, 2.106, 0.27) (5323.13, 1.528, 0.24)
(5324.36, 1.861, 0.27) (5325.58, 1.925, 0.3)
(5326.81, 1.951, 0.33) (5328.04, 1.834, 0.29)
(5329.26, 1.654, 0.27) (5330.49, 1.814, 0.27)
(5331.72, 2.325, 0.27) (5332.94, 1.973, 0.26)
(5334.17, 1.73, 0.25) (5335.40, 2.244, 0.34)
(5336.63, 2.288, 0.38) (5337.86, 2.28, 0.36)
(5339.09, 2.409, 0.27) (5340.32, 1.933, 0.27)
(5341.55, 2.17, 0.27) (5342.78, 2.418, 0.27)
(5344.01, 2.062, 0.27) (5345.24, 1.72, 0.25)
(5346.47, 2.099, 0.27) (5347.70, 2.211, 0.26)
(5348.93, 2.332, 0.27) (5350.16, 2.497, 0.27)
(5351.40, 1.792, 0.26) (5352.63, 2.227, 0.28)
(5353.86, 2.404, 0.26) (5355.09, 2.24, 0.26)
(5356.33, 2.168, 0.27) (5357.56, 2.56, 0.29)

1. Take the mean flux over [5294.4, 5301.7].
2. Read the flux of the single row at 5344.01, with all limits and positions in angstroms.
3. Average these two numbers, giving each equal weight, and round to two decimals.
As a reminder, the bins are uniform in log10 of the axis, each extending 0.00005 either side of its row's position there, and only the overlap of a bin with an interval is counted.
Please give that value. 2.13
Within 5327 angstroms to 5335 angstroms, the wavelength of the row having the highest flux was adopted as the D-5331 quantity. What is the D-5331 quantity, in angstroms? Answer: 5331.72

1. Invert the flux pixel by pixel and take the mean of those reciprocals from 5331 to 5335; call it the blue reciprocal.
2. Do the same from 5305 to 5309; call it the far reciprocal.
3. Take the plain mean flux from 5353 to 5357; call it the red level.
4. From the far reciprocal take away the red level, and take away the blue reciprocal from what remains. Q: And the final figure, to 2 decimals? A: -2.33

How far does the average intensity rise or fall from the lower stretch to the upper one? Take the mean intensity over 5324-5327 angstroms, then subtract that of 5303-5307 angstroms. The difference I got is -0.26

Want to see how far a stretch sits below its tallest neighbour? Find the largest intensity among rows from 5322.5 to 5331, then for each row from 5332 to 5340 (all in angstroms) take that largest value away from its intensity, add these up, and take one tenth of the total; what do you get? 0.12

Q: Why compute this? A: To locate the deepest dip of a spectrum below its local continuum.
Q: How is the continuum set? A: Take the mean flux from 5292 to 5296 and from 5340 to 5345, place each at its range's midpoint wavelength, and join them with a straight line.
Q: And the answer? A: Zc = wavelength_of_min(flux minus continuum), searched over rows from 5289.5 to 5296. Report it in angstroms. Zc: 5292.58 angstroms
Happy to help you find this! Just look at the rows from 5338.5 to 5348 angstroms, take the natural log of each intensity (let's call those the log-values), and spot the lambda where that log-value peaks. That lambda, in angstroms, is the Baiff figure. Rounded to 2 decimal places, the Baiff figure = 5342.78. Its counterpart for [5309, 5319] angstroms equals 5313.33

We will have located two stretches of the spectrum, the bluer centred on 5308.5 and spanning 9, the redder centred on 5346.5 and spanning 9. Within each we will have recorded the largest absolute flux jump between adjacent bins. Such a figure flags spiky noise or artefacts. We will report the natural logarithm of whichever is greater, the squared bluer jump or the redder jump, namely -1.0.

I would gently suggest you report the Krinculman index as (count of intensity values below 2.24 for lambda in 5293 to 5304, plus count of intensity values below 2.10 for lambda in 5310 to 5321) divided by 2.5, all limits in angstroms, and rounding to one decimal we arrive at 4.0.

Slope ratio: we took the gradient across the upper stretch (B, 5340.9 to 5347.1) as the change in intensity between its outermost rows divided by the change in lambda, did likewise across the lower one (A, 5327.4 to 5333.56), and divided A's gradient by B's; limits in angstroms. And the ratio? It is -2.0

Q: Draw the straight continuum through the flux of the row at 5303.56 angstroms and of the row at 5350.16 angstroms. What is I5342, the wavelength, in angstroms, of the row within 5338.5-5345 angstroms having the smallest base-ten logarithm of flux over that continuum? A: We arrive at 5340.32 angstroms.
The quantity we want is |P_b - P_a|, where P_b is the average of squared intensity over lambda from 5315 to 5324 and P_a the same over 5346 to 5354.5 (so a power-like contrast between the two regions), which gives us 0.9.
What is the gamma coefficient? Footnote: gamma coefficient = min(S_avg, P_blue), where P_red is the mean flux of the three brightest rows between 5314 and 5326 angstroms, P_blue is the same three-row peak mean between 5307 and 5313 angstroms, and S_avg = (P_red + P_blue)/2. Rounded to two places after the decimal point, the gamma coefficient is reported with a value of 2.27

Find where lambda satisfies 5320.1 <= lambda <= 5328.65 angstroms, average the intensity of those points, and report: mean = 1.89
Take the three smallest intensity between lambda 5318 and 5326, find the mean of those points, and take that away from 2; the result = 0.23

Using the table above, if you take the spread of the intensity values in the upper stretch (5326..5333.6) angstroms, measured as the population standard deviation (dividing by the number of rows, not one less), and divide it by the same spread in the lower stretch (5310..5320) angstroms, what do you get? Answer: 0.81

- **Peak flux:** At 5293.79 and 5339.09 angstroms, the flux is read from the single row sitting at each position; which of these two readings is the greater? 2.49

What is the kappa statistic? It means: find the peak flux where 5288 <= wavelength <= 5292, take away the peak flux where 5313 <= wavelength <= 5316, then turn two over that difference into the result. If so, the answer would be -15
